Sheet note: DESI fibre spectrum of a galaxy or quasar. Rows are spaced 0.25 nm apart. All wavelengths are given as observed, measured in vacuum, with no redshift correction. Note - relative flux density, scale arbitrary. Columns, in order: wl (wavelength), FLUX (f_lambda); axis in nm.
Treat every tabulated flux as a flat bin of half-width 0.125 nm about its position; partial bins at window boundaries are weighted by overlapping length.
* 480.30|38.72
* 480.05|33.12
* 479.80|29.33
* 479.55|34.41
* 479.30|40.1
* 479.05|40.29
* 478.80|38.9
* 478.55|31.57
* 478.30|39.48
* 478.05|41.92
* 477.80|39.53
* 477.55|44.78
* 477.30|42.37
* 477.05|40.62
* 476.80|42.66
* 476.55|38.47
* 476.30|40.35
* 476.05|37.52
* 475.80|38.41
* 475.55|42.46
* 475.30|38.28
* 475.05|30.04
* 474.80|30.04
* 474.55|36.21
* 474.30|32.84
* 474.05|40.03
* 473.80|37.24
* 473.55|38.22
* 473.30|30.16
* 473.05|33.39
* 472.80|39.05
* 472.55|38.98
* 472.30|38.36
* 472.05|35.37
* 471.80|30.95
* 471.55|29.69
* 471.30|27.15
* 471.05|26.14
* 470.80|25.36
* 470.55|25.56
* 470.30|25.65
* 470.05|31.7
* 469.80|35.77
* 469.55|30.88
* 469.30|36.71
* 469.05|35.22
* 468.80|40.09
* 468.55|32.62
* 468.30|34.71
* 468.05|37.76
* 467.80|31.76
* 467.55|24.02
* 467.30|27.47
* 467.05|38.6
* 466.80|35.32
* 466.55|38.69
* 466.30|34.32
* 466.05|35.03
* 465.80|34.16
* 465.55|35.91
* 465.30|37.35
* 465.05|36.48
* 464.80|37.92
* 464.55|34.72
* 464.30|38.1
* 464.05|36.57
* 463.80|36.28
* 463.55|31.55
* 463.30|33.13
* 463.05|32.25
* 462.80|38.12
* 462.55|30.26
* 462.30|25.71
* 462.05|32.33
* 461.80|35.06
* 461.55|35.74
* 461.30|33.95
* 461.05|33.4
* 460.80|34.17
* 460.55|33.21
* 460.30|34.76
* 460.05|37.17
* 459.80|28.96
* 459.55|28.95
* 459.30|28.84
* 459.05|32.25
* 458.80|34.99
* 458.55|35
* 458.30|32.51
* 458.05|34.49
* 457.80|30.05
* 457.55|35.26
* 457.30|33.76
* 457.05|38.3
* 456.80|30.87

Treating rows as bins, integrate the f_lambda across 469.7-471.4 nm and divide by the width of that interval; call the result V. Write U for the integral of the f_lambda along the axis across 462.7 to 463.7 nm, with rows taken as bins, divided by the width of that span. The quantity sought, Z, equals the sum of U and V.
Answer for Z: 61.8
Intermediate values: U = 34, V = 28.1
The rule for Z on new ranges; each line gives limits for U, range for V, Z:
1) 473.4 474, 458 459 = 71.8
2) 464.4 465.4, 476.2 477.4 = 77.5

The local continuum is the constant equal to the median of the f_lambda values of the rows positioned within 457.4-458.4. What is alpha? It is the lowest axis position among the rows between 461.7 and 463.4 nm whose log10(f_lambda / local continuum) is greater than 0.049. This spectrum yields 462.80 nm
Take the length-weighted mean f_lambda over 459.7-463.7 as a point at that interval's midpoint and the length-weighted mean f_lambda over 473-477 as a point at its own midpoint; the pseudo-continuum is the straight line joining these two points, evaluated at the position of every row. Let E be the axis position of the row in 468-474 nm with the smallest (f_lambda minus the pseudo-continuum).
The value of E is 470.80 nm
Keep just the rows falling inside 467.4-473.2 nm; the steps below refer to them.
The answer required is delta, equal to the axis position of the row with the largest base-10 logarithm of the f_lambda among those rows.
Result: 468.80 nm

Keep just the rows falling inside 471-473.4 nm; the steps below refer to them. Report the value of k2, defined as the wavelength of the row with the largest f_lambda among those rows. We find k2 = 472.80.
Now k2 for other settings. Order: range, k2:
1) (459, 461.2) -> 460.05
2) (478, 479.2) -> 478.05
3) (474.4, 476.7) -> 475.55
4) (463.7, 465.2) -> 464.30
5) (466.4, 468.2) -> 466.55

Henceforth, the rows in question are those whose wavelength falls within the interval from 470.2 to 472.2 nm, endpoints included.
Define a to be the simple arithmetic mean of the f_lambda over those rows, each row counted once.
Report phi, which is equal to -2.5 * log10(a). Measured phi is -3.627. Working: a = 28.2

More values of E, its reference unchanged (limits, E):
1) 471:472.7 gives 471.05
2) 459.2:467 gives 462.30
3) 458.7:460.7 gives 459.80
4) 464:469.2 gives 467.55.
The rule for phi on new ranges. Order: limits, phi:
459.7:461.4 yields -3.818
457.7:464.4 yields -3.805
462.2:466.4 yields -3.847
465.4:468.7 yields -3.825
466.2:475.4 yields -3.808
